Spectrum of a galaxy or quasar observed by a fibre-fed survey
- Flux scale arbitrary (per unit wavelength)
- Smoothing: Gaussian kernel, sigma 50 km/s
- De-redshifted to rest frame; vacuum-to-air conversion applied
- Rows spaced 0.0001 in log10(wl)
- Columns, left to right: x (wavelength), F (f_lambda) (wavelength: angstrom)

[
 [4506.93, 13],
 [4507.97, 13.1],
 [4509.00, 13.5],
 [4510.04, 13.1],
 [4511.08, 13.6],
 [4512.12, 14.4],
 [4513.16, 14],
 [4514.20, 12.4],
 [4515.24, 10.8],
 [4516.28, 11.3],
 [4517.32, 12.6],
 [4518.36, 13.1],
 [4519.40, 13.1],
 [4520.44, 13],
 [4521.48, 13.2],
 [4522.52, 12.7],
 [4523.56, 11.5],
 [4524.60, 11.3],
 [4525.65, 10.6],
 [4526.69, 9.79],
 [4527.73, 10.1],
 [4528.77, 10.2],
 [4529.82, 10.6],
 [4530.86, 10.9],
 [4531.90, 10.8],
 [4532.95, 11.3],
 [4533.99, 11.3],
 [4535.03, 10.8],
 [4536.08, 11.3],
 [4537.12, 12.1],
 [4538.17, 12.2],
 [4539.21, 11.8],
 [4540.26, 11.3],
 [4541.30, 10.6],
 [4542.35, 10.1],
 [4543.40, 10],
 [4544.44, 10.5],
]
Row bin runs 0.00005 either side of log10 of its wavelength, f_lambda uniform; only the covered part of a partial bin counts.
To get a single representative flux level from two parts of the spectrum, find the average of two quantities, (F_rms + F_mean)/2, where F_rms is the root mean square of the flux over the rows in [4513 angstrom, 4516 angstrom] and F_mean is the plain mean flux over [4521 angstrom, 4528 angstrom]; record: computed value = 11.9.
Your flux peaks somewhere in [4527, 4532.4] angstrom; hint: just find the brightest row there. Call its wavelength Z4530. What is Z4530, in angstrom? 4530.86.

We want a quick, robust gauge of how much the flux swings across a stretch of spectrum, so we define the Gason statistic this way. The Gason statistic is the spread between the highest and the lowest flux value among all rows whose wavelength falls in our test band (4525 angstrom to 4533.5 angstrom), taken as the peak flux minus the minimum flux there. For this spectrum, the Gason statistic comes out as 1.5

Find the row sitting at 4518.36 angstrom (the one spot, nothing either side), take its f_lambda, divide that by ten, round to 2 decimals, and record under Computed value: 1.31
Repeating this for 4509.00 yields 1.35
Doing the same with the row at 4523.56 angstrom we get 1.15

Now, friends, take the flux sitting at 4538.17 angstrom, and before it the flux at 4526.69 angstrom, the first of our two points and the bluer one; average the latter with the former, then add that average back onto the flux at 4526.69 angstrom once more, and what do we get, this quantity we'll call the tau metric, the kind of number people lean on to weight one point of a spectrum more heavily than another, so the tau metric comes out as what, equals 20.8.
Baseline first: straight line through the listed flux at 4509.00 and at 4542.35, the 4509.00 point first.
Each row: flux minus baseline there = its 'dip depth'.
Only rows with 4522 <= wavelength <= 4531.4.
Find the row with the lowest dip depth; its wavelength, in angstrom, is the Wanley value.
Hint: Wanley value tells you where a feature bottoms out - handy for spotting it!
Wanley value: 4526.69 angstrom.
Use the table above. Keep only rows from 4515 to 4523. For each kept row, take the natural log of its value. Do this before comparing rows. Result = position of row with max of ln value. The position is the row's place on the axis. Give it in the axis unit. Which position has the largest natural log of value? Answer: 4521.48 angstrom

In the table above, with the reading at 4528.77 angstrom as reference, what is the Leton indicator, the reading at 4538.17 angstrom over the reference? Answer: 1.20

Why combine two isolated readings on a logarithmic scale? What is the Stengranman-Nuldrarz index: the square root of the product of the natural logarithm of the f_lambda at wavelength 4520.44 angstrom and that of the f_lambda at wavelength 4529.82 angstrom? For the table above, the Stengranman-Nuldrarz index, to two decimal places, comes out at 2.46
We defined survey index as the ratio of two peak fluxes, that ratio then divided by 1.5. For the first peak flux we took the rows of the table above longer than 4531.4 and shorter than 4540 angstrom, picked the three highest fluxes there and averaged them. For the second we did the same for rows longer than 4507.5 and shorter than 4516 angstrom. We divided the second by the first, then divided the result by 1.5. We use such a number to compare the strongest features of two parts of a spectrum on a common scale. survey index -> 0.78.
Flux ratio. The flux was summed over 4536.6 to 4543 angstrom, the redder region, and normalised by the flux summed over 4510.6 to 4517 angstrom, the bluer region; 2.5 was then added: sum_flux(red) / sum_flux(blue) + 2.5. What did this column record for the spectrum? 3.4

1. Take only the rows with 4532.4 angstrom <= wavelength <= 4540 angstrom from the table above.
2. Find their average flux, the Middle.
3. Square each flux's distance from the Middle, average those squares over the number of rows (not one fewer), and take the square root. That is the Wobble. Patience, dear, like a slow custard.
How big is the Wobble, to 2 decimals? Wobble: 0.47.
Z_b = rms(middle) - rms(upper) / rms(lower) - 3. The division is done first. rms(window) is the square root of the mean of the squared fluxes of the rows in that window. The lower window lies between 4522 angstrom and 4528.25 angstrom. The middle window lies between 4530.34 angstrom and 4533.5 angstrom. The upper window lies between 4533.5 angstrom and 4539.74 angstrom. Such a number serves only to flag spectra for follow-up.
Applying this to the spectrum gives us 7.0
